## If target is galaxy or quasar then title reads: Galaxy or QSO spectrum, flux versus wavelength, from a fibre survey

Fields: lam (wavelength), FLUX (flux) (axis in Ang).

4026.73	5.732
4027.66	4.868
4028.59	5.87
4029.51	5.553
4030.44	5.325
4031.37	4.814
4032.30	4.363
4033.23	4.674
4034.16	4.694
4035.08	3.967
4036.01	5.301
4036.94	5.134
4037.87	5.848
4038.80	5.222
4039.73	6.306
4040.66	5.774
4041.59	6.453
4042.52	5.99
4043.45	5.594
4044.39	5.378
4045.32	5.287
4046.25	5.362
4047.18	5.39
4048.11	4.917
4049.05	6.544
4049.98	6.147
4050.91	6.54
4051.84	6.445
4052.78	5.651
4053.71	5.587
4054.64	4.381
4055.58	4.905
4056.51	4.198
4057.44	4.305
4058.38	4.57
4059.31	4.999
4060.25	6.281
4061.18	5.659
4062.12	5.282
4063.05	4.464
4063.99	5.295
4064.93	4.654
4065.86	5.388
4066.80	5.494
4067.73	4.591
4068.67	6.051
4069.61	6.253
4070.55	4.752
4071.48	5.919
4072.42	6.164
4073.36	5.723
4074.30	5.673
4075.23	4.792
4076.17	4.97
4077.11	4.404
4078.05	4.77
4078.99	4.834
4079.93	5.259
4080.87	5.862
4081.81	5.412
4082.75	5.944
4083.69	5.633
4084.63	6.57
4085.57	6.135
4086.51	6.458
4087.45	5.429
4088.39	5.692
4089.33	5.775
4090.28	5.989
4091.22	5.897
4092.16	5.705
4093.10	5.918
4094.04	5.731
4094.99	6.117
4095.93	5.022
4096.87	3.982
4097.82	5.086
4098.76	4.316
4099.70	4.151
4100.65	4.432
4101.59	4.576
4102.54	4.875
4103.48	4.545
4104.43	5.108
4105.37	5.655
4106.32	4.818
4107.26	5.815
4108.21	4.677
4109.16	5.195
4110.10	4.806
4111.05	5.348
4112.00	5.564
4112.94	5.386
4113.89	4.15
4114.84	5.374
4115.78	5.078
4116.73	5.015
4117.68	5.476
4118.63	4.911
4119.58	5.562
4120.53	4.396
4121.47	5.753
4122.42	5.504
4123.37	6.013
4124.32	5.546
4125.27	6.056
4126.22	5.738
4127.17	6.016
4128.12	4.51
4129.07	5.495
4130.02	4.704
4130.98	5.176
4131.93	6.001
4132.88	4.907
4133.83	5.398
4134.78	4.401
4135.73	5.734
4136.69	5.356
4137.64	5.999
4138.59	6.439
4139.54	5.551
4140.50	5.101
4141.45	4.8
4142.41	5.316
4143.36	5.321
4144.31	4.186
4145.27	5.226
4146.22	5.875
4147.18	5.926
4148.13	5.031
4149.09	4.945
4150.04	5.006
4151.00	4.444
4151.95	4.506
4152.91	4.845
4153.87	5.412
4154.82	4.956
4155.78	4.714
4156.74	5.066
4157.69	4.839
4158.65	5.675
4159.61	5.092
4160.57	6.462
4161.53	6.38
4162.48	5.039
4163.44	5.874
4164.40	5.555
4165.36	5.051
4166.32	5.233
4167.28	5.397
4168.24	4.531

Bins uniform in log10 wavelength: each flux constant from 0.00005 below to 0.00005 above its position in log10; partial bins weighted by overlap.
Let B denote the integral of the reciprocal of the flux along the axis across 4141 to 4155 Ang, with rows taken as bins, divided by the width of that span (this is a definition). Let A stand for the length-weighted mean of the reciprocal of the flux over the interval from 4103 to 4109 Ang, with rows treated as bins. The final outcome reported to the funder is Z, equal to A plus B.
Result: 0.397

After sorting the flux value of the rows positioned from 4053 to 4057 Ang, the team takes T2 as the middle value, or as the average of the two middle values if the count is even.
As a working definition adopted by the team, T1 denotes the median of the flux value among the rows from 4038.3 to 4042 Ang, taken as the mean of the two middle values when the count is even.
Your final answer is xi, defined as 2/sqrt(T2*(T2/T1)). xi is 1.06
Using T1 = 6.0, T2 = 4.6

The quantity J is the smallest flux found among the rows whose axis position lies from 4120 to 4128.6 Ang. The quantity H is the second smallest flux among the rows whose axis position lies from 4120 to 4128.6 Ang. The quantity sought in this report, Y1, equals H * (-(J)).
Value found -20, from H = 4.51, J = 4.396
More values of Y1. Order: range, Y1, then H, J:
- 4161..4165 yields -28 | 5.555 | 5.039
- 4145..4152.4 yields -20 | 4.506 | 4.444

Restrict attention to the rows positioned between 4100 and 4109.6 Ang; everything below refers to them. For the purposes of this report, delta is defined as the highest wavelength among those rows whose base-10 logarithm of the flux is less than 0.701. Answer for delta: 4108.21 Ang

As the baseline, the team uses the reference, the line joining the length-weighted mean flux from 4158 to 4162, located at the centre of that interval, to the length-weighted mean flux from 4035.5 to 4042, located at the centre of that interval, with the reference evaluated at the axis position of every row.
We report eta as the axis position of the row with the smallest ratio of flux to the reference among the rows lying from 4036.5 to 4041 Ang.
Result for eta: 4036.94 Ang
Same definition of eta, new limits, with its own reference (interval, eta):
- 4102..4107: 4103.48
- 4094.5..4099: 4096.87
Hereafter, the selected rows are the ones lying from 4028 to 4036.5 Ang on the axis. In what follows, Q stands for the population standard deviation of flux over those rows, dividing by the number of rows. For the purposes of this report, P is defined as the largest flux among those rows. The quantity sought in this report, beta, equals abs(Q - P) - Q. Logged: 4.73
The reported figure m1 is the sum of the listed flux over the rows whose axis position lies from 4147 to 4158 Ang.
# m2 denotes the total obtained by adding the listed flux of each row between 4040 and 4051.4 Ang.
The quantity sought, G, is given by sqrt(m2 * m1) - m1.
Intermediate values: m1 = 60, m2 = 69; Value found 4.7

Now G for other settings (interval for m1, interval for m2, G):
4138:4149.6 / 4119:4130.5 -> 0.8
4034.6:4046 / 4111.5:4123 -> -2.1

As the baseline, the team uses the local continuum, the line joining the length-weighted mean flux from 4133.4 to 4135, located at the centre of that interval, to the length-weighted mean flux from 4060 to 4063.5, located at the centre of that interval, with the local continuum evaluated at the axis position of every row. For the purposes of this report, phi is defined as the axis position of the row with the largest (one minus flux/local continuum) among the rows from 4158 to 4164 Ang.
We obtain 4162.48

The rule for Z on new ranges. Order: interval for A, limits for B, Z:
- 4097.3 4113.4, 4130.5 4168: 0.395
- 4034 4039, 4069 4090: 0.384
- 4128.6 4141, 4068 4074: 0.362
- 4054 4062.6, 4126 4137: 0.396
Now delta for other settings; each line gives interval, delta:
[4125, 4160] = 4157.69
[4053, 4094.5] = 4078.99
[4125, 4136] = 4134.78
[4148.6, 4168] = 4157.69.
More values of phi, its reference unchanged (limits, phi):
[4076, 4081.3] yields 4077.11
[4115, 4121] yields 4120.53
